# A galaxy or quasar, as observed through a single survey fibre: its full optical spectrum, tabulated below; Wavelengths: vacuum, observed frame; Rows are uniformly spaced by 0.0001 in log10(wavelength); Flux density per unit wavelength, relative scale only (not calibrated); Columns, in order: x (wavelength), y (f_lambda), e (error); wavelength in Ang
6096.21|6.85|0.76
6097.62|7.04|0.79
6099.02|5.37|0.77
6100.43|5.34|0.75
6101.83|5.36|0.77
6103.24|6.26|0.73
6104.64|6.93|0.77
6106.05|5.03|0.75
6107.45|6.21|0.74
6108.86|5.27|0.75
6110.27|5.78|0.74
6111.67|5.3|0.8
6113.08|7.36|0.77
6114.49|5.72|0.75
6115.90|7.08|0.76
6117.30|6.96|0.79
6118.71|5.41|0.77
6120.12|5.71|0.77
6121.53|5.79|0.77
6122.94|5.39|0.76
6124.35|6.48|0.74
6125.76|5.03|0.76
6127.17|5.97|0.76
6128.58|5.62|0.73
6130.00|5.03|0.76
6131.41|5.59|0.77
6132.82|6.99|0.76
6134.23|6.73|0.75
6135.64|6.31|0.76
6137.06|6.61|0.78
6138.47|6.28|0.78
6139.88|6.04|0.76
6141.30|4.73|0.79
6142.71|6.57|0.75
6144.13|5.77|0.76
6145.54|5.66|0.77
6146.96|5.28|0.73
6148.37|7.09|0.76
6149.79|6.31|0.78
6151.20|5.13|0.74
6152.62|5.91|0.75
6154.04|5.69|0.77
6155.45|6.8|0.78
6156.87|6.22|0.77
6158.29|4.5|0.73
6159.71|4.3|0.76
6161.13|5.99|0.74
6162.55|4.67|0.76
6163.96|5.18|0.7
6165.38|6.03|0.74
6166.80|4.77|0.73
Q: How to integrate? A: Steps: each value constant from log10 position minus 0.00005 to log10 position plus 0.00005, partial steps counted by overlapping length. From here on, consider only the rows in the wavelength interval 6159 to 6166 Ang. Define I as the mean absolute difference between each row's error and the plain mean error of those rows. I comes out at 0.016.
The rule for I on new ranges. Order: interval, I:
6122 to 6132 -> 0.011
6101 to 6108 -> 0.014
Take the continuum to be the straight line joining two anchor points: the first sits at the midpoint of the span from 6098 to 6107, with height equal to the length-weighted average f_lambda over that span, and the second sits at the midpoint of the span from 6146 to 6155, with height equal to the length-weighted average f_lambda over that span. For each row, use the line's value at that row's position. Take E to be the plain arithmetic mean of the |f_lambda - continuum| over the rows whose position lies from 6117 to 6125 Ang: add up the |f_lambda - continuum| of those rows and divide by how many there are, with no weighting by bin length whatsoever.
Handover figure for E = 0.47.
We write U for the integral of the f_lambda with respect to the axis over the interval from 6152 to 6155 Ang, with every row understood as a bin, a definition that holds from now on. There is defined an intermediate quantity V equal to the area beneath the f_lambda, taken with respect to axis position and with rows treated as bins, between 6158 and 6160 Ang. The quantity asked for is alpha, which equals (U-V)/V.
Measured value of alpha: 1.0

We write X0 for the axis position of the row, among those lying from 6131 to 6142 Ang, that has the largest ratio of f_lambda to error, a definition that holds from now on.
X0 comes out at 6132.82 Ang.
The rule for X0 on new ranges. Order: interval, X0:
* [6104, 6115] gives 6113.08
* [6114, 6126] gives 6115.90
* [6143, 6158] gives 6148.37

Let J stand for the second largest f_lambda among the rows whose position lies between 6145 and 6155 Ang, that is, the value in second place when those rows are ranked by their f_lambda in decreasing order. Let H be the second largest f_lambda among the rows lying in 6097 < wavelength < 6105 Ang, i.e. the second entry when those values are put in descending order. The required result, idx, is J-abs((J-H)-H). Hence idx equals -1.2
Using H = 6.93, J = 6.31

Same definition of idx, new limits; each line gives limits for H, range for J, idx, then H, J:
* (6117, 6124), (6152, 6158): 0.9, 5.79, 6.22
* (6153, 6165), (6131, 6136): 1.0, 6.22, 6.73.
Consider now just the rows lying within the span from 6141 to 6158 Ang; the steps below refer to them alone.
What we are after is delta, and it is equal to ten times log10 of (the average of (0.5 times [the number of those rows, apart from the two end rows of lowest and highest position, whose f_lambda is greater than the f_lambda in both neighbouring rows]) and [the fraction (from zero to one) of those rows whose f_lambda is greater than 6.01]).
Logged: 0.82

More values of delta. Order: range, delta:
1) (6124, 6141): 0.18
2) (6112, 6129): 0.67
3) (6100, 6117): 0.82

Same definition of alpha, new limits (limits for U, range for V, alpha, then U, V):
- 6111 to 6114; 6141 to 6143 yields 0.7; 19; 11.3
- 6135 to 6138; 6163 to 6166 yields 0.2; 19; 16.6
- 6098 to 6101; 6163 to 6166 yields 0.0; 17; 16.6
